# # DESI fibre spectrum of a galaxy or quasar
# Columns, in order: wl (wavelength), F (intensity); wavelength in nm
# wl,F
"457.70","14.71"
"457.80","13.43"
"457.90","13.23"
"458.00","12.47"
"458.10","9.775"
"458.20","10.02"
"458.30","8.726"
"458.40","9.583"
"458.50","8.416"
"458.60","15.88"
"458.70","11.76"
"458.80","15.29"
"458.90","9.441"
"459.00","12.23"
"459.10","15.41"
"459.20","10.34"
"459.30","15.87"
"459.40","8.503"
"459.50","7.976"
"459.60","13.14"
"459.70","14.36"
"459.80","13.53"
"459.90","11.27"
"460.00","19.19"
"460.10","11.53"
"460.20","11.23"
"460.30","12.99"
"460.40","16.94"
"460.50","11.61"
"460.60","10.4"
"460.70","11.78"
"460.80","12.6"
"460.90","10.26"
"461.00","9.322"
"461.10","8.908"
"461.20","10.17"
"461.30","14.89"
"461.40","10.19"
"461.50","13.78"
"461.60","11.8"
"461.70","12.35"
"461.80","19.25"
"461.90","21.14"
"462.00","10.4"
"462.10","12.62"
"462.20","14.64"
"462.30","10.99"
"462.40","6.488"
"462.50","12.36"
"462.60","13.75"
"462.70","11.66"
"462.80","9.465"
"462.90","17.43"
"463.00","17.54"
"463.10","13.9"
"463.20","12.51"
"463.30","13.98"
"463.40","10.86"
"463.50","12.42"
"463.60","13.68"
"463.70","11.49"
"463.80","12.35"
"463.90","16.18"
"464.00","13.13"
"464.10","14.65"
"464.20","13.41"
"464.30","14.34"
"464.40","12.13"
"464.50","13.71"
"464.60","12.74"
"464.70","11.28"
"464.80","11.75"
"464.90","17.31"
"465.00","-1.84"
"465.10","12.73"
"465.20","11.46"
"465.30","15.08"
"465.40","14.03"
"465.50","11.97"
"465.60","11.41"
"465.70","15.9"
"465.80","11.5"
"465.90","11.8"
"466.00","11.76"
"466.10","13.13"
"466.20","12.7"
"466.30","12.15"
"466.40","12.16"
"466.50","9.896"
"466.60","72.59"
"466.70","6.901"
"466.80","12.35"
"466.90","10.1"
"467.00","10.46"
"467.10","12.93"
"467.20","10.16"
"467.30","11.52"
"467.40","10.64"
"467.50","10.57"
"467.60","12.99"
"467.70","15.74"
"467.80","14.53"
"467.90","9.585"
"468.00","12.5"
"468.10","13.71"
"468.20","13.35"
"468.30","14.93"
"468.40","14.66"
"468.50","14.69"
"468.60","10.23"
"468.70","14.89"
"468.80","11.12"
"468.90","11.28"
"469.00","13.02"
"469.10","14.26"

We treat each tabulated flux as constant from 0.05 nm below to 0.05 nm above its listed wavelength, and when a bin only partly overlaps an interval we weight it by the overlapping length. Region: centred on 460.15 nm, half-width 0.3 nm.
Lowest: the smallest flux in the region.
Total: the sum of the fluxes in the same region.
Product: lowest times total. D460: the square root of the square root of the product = 5.53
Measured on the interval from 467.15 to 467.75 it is 5.19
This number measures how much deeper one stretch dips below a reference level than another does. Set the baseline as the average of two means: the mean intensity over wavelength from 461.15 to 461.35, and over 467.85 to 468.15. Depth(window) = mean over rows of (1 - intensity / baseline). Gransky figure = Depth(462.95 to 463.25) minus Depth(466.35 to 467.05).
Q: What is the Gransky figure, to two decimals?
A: 0.37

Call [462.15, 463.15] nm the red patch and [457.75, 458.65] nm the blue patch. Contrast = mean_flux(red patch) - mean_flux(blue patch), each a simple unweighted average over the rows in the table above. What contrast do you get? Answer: 1.5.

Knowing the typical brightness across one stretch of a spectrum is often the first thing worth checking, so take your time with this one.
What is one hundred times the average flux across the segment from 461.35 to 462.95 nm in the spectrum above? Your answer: 1302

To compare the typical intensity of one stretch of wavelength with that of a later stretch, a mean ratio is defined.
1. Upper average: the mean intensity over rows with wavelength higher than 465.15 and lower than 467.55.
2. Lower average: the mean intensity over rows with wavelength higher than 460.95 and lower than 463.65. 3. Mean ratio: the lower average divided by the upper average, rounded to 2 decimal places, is 0.90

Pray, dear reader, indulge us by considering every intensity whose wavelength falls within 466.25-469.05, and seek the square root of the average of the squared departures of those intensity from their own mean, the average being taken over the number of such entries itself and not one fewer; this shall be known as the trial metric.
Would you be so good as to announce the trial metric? 11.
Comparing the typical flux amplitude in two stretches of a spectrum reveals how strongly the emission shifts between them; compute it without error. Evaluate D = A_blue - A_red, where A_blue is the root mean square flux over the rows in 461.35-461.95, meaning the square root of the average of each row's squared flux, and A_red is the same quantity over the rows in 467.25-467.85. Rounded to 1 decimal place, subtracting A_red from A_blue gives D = 2.5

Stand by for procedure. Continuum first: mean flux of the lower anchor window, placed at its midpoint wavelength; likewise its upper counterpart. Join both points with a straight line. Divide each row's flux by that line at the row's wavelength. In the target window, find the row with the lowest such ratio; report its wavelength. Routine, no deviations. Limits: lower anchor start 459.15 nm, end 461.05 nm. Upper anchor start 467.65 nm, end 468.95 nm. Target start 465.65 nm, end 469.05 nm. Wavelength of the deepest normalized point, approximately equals 466.70 nm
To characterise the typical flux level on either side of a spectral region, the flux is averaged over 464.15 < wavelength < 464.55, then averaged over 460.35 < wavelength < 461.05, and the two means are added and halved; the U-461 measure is 12.6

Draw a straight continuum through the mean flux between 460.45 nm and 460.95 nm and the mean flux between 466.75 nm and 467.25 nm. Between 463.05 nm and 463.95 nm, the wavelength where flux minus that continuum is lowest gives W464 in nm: 463.40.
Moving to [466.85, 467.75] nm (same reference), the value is 466.90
